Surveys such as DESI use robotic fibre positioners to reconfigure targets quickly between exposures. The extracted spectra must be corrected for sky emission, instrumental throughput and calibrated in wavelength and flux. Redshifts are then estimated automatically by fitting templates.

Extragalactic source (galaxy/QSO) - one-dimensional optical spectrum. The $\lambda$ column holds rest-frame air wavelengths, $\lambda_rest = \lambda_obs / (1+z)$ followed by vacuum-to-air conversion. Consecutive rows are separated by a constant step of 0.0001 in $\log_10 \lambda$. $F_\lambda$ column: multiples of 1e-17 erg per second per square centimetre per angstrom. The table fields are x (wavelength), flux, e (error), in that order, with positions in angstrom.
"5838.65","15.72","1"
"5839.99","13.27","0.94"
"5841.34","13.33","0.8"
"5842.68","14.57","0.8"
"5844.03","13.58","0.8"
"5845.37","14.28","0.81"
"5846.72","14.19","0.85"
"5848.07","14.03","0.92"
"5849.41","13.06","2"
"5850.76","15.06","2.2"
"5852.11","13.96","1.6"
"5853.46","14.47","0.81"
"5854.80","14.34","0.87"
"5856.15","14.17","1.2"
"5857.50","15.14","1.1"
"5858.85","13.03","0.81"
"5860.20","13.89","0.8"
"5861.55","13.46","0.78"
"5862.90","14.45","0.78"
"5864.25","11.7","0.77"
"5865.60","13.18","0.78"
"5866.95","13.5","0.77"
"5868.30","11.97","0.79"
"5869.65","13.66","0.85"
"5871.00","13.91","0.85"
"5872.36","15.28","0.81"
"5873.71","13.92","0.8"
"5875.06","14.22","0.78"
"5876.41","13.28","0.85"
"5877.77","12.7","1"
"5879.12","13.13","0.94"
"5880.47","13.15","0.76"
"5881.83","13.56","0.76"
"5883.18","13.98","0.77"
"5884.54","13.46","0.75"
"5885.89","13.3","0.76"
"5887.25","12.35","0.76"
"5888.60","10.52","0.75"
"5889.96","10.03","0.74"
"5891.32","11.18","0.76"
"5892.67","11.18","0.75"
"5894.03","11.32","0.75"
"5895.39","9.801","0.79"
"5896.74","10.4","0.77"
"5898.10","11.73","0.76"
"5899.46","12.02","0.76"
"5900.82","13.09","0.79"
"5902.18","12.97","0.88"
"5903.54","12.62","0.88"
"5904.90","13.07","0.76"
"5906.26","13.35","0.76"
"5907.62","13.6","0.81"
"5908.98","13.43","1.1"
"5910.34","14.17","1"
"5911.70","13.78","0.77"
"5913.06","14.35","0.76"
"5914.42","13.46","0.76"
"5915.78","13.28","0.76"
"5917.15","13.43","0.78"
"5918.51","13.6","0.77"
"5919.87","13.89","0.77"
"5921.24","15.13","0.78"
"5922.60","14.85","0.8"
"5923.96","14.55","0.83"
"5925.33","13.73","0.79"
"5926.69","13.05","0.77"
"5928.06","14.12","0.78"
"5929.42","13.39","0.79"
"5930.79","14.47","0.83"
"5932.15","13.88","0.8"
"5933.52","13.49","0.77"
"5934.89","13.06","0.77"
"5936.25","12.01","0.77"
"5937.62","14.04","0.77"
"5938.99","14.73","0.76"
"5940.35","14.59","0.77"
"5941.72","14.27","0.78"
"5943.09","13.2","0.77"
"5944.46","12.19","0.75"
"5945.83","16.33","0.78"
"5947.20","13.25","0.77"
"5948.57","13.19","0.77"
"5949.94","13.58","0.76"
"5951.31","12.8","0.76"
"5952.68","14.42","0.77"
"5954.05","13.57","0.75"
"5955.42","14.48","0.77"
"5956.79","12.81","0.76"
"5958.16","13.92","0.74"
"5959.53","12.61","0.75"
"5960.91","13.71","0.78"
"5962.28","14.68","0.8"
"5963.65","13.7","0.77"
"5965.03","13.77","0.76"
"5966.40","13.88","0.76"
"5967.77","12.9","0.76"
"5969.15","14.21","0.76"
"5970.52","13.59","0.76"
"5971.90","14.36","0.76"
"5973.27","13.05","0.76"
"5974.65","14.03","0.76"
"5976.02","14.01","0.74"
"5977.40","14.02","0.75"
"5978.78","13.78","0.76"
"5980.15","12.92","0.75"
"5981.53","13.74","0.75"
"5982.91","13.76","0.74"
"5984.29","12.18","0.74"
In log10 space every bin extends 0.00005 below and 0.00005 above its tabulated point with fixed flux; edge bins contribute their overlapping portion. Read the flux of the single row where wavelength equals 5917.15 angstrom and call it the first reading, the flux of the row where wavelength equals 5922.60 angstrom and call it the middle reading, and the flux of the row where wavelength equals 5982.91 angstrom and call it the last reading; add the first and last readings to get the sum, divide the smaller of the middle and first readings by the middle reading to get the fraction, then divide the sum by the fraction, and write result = 30.1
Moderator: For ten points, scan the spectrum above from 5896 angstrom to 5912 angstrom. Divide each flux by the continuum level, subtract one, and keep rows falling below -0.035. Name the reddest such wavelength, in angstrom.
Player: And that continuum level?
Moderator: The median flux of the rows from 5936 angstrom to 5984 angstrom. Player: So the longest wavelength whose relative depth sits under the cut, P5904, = 5904.90 angstrom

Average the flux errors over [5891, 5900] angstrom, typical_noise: 0.763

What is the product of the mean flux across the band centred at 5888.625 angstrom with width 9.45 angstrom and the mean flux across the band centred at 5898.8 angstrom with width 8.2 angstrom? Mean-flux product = 137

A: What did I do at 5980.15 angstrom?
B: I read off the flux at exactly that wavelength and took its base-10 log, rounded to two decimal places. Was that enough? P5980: 1.11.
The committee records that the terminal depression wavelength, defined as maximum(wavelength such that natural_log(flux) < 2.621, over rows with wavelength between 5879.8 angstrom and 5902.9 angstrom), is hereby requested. 5902.18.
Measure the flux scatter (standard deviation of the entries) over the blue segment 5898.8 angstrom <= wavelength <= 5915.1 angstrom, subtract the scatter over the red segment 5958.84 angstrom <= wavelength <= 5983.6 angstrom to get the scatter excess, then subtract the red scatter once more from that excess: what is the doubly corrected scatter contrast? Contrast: -0.43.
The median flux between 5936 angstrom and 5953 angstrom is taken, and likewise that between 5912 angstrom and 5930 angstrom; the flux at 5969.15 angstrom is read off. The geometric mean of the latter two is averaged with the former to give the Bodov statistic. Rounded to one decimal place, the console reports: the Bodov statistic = 13.8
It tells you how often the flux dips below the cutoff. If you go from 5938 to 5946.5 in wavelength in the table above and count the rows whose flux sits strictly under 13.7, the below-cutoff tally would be 2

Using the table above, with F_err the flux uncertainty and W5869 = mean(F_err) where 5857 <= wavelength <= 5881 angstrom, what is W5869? 0.83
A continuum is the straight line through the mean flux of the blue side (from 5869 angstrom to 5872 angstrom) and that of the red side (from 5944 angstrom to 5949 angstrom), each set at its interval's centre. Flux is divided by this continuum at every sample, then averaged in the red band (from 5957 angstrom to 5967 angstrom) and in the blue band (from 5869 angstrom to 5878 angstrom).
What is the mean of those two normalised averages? 1.00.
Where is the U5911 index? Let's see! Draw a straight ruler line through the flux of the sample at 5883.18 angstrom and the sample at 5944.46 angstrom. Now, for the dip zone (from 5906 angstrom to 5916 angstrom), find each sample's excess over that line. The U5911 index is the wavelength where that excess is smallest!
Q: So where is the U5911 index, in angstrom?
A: 5906.26 angstrom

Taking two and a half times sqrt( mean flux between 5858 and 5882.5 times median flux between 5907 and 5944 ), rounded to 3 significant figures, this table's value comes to 34.0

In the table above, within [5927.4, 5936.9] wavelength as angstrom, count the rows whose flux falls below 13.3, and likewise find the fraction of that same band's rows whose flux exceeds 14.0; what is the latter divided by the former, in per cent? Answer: 14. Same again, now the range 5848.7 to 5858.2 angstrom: 71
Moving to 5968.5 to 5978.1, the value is 71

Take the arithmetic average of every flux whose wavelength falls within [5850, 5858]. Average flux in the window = 14.5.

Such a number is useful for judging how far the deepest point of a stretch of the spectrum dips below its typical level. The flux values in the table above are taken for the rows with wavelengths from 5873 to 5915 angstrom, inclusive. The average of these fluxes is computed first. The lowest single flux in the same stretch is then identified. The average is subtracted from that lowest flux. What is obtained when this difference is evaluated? -2.88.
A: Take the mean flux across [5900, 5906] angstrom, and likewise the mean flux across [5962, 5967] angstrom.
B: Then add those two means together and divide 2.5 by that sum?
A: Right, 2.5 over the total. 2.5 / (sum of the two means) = 0.093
